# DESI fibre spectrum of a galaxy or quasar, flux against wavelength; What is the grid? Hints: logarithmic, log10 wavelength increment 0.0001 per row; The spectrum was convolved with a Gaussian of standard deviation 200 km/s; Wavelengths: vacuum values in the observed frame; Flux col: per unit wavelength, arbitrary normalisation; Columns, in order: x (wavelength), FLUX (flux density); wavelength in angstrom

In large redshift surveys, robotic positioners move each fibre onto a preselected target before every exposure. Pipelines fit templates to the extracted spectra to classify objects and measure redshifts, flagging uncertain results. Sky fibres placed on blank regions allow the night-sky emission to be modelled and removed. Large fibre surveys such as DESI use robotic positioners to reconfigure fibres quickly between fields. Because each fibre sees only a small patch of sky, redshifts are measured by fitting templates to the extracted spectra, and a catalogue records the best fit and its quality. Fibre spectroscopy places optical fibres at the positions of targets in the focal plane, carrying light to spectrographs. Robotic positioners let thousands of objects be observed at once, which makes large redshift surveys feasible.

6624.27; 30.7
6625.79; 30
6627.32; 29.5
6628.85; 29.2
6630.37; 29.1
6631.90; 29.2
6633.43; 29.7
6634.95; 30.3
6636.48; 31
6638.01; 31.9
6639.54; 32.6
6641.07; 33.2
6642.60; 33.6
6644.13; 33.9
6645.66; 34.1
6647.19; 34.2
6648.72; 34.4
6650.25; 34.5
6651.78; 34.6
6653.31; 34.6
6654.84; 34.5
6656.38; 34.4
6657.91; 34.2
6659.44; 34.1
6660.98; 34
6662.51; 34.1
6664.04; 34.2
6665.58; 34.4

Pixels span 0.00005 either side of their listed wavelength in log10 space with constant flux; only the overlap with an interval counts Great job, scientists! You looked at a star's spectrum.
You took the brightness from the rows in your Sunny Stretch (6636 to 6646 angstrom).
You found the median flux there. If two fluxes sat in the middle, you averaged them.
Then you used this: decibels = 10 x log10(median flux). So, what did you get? 15.2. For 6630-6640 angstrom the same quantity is 14.8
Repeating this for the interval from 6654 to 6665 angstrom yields 15.3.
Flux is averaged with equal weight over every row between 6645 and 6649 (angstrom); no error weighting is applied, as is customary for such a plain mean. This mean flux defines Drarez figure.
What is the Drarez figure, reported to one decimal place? 34.2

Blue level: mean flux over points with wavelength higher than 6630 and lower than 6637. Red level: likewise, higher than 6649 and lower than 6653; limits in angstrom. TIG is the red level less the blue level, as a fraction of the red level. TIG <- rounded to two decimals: 0.14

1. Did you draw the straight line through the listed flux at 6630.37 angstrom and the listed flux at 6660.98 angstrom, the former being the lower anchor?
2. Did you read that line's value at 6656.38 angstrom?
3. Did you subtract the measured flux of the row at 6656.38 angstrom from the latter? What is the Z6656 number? -1.1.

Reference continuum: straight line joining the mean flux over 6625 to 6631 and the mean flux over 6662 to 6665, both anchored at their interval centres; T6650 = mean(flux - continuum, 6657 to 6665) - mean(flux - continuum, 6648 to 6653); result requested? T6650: -1.8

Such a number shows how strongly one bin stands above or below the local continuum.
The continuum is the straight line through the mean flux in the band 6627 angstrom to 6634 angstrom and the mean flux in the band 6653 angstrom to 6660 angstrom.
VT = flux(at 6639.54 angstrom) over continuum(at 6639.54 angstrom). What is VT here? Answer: 1.05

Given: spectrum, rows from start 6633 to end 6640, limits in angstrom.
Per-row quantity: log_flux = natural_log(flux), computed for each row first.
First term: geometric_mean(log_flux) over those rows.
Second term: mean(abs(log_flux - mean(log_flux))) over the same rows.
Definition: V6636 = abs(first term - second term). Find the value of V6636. 3.41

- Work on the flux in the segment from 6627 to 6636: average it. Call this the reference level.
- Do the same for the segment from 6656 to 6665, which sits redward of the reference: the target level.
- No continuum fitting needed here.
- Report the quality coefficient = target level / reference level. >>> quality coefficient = 1.16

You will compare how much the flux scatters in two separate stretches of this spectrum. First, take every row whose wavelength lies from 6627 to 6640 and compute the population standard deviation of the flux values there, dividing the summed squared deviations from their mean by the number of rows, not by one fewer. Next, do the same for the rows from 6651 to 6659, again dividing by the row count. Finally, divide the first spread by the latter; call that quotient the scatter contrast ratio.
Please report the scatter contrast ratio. 8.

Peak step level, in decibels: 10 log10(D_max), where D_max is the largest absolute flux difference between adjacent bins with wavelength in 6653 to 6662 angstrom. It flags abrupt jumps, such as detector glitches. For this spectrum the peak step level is -7.0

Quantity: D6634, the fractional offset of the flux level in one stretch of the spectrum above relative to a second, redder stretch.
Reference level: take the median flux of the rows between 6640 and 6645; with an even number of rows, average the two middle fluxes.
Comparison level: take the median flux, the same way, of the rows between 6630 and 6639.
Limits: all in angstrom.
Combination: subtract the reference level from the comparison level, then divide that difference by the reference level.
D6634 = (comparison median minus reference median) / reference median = -0.11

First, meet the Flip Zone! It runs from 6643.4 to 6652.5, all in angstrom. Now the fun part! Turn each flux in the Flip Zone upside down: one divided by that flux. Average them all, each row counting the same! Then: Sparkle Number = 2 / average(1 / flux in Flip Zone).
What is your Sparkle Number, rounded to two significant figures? 69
